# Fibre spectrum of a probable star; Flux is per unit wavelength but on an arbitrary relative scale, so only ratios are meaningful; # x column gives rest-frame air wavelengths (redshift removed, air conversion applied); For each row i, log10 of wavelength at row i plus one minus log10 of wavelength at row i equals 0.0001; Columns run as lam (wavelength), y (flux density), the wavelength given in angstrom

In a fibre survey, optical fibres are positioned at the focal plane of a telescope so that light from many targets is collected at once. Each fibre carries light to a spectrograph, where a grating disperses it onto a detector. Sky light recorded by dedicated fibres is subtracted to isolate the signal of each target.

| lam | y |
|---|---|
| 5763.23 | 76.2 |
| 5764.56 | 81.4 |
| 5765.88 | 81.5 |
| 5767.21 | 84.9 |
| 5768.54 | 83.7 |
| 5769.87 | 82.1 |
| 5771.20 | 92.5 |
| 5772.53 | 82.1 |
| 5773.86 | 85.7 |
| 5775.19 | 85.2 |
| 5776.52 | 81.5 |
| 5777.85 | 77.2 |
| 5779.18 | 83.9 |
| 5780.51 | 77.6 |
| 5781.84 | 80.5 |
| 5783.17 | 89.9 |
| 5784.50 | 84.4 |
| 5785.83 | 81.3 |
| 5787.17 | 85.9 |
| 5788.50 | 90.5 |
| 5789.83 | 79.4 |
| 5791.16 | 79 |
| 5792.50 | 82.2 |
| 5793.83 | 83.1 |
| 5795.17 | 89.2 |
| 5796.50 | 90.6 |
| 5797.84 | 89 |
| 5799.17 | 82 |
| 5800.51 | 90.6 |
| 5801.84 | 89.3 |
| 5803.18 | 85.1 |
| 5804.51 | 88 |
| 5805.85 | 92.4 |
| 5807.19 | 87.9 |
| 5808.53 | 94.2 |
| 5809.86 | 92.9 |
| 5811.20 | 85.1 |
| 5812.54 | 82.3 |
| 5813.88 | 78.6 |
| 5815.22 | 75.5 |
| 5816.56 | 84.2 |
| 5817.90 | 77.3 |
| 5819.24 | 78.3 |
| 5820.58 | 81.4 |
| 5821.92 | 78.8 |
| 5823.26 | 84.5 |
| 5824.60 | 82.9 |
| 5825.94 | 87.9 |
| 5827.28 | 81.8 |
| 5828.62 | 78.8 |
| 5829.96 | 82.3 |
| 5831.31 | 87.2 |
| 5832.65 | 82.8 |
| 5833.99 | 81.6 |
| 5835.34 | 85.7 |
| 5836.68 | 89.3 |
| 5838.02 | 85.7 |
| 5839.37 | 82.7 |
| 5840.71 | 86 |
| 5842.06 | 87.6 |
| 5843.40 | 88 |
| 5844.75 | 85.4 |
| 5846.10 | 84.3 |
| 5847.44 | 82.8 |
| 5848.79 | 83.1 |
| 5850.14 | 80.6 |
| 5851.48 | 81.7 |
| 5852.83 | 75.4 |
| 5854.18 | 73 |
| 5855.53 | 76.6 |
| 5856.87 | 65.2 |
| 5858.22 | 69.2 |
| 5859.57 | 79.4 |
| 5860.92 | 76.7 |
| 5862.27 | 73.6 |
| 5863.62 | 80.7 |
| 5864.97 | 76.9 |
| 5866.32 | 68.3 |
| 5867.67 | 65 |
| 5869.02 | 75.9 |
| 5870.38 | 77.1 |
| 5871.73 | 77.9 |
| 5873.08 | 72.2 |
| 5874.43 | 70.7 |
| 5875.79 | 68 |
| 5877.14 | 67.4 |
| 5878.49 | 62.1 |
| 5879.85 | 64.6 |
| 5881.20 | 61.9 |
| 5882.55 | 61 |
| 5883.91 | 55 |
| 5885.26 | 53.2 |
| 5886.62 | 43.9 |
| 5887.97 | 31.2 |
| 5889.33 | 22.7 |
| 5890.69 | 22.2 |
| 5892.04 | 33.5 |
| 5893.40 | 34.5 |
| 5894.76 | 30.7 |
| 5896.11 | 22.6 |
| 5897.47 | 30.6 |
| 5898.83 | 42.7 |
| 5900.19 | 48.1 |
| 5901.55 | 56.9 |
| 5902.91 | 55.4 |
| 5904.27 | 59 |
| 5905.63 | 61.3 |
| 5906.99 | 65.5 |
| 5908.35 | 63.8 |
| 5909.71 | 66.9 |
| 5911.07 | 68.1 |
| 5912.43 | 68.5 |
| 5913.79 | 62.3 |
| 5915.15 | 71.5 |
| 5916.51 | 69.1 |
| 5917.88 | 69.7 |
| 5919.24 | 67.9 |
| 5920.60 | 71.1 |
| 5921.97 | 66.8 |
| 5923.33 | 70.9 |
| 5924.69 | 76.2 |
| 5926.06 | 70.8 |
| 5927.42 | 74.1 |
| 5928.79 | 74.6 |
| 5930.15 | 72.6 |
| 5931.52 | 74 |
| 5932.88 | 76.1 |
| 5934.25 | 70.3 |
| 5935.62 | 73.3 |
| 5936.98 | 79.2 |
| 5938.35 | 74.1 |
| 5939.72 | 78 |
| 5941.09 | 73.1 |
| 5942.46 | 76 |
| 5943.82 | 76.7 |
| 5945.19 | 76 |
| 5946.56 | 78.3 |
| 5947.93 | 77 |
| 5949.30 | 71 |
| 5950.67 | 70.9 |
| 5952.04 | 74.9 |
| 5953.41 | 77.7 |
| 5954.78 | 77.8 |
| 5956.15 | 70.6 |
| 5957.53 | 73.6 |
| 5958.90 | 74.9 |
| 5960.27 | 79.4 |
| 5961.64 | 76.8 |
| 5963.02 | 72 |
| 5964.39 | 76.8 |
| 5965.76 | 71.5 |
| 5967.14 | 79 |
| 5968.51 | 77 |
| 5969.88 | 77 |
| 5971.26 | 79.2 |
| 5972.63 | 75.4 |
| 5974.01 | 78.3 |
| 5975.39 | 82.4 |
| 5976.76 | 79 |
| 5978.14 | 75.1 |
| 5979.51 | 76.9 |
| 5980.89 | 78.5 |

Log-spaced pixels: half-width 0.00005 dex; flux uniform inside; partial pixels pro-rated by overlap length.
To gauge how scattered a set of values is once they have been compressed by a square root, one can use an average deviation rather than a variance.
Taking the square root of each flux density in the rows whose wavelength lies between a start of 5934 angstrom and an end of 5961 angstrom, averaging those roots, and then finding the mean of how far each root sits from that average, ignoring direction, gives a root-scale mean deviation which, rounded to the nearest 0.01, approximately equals 0.14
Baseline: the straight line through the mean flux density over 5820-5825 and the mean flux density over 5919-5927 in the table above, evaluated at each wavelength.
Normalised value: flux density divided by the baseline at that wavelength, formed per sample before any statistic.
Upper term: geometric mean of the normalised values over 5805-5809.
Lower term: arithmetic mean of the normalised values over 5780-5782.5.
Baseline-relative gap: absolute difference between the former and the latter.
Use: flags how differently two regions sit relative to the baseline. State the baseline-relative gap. 0.18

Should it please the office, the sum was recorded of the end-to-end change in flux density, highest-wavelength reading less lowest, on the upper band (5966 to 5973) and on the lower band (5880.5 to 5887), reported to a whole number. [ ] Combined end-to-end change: -22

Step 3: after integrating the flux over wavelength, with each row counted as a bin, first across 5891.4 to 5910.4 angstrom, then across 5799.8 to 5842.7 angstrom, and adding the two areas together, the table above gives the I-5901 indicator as 4543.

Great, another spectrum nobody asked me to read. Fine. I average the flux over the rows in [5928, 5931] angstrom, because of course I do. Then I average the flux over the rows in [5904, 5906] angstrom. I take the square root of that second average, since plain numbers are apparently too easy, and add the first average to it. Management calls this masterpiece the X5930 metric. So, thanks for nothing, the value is 81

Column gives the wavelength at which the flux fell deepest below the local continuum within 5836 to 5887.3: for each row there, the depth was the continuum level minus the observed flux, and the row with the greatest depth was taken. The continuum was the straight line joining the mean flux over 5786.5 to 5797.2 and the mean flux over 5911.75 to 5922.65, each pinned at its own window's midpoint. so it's 5886.62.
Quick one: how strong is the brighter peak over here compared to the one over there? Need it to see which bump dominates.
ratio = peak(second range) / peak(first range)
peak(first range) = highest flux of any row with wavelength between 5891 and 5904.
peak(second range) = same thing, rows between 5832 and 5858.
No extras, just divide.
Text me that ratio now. 1.57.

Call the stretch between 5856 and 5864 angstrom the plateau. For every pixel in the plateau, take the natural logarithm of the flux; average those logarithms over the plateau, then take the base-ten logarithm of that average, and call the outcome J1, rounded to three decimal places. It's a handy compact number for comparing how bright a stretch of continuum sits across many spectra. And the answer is 0.634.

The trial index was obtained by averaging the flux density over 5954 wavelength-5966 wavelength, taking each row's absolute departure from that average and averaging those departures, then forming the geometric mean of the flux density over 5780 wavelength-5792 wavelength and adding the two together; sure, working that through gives 86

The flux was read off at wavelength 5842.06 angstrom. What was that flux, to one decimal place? 87.6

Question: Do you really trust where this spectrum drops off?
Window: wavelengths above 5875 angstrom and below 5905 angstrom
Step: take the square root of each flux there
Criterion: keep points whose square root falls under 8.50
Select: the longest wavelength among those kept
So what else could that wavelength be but 5904.27 angstrom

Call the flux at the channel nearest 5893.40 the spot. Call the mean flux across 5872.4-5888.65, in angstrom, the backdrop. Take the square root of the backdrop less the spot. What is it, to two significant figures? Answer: 5.0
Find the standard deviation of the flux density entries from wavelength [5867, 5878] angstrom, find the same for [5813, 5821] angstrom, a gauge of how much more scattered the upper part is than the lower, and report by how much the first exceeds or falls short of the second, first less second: 1.7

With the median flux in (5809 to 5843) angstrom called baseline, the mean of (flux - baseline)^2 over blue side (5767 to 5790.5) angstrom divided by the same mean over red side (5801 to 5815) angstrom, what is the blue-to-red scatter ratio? 0.39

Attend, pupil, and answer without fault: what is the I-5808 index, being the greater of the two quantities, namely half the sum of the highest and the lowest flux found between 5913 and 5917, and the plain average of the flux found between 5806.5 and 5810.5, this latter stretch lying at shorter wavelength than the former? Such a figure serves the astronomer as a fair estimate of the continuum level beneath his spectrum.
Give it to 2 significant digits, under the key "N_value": 92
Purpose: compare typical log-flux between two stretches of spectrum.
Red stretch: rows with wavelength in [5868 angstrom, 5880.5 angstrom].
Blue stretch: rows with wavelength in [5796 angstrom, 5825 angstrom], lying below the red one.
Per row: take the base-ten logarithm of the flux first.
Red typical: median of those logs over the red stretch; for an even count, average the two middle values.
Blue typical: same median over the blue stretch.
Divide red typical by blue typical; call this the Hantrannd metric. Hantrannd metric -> 0.96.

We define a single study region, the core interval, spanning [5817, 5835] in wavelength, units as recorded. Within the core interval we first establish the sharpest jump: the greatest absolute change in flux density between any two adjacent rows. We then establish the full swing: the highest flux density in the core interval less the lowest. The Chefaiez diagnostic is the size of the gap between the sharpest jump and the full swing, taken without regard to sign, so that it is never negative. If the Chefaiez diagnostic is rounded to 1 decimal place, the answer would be 4.5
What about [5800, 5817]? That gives 10.0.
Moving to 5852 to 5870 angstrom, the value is 4.3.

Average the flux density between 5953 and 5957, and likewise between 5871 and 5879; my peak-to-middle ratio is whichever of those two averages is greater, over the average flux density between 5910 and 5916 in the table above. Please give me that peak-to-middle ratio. 1.11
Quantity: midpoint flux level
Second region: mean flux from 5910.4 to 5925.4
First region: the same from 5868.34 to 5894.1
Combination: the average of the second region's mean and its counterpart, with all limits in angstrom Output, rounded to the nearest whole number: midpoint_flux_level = 62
